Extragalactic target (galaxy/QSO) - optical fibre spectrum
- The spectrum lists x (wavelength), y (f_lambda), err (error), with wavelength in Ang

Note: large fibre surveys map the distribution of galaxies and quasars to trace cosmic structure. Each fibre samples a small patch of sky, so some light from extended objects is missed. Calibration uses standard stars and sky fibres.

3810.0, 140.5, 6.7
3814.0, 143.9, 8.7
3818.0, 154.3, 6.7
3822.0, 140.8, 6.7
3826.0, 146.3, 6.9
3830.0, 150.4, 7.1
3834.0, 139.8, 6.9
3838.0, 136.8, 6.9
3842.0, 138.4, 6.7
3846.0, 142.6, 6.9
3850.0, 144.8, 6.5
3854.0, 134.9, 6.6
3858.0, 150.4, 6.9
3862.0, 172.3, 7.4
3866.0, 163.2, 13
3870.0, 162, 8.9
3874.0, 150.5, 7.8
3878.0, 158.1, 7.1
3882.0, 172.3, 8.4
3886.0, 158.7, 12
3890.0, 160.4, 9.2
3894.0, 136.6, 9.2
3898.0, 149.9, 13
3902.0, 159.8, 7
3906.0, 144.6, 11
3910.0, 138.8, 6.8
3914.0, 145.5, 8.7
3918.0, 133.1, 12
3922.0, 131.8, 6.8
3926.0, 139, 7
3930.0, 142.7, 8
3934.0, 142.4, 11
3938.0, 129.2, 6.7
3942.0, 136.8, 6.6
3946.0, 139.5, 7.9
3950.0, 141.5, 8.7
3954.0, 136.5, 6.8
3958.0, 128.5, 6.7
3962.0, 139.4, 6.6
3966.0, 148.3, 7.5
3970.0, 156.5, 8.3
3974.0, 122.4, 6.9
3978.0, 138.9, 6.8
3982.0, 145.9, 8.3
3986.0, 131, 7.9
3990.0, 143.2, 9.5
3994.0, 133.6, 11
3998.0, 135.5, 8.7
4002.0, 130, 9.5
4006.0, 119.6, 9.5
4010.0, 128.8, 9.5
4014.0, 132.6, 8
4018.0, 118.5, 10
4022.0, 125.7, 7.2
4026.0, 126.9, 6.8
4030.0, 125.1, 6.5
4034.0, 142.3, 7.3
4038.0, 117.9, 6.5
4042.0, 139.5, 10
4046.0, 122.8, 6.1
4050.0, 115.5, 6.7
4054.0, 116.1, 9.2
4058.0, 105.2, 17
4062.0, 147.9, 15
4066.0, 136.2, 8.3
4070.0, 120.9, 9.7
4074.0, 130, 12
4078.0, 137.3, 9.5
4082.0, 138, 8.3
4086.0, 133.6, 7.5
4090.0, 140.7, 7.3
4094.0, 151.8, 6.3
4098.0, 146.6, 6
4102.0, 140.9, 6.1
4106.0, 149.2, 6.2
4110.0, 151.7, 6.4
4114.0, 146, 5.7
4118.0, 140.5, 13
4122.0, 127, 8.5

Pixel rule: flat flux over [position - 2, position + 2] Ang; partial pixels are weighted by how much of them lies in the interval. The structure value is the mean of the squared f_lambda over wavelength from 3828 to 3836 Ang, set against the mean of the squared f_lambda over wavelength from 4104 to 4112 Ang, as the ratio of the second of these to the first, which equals 1.1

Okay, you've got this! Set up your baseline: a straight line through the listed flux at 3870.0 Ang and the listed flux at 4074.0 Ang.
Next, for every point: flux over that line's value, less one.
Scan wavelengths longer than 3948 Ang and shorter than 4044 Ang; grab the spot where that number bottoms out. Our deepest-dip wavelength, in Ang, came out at 3974.0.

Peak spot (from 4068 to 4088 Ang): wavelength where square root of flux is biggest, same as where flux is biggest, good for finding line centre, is 4082.0 Ang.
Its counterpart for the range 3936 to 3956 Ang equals 3950.0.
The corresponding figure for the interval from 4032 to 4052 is 4034.0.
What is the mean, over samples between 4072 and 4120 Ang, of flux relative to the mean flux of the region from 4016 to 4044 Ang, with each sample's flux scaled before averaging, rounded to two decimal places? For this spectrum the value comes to 1.11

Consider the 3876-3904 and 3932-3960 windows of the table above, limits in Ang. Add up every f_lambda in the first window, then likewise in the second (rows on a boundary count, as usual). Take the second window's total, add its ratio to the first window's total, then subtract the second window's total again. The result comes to 0.87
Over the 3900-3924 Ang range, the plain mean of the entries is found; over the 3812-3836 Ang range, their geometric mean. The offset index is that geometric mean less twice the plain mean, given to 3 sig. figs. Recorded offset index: -139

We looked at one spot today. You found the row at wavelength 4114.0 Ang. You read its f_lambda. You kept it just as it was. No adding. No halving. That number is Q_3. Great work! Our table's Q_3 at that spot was 146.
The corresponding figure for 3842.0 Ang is 138.4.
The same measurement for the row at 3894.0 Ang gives 136.6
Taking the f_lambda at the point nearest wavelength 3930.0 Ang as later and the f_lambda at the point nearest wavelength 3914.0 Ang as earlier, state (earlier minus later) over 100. 0.03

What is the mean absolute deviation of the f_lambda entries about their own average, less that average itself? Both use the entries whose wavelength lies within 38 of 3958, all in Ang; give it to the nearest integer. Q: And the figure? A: -132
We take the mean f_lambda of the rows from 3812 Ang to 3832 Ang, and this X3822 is 147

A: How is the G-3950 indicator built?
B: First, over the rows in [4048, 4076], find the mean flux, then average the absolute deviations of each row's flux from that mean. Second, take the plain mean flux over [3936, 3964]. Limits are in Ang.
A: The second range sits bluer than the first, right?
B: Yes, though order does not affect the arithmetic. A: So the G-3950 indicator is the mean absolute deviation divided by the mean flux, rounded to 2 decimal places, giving 0.09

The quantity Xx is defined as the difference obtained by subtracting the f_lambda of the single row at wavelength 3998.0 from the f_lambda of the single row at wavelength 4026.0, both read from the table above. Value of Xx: -9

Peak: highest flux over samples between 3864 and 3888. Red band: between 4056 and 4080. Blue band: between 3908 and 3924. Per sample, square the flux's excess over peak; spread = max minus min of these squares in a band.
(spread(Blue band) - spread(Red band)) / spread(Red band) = -0.8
